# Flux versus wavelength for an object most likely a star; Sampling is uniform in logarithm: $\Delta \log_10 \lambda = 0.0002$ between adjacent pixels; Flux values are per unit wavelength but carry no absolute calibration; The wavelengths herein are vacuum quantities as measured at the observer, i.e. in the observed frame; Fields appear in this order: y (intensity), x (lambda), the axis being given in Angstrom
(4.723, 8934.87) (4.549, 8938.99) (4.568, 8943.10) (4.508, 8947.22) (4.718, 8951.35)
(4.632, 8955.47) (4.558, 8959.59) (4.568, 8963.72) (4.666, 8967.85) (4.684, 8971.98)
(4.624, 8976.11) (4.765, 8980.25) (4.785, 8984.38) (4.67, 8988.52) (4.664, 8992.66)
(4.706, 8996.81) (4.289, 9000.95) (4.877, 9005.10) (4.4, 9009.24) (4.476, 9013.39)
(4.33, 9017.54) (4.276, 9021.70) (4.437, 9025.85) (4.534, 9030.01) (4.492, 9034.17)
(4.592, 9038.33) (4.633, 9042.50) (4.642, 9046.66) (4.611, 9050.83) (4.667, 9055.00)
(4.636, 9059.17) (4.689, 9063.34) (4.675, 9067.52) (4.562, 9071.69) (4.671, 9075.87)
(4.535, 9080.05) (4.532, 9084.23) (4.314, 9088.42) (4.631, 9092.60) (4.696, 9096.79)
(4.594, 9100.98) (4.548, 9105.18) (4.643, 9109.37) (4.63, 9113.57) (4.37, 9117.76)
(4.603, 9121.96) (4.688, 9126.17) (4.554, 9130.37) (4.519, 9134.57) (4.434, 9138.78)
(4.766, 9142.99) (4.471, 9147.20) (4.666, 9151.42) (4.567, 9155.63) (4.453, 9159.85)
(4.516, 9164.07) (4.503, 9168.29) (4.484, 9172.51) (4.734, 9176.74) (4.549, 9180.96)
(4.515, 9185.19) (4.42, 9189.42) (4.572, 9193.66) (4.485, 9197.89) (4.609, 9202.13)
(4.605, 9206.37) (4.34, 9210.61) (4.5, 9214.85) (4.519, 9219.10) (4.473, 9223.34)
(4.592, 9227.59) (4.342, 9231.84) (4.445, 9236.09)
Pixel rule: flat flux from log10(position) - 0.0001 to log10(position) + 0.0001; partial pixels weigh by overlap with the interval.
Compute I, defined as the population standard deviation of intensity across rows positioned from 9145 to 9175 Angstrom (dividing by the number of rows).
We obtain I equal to 0.07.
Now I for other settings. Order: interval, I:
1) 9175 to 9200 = 0.10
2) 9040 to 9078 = 0.04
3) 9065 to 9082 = 0.06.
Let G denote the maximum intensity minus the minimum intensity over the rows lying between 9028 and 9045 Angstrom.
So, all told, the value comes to 0.14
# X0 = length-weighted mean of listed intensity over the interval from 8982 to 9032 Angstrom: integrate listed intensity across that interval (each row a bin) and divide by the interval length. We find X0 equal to 4.54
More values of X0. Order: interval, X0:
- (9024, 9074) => 4.60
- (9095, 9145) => 4.59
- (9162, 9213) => 4.53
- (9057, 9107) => 4.59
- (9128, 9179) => 4.56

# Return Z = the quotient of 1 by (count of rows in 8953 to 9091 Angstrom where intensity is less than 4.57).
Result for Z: 0.071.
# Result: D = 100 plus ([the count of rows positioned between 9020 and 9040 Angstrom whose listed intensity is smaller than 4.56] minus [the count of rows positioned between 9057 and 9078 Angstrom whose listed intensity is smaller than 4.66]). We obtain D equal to 102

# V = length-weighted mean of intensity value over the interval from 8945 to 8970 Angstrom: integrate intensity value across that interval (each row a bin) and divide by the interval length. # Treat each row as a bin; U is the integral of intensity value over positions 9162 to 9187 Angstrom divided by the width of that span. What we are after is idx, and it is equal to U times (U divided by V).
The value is 4.50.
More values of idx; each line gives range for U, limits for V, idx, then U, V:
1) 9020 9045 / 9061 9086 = 4.39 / 4.50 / 4.61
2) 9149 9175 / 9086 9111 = 4.50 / 4.53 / 4.57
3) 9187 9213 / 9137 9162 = 4.45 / 4.50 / 4.56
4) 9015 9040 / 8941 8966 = 4.30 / 4.44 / 4.59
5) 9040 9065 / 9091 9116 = 4.67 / 4.64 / 4.62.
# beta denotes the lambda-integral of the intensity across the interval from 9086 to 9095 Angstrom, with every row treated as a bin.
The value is 40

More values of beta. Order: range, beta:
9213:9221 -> 36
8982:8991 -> 43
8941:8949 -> 36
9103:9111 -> 37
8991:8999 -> 37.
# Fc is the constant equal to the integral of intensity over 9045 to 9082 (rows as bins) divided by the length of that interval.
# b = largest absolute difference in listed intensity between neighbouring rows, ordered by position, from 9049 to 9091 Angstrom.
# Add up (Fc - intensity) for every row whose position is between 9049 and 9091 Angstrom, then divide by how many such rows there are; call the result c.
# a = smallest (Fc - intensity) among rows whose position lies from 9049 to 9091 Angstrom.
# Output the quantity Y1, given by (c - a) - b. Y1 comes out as -0.118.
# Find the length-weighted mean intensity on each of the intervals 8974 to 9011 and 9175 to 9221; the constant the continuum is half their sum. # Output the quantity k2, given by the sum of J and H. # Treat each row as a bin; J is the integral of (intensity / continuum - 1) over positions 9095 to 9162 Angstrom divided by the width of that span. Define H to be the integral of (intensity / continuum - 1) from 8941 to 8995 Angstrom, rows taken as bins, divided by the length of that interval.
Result 0.01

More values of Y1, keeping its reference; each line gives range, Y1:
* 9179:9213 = -0.168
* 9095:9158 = -0.149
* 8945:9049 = -0.292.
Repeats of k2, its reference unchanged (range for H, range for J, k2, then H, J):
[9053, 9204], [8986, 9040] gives -0.02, -0.004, -0.015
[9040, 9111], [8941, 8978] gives 0.01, 0.004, 0.006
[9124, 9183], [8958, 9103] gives -0.01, -0.005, 0.000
